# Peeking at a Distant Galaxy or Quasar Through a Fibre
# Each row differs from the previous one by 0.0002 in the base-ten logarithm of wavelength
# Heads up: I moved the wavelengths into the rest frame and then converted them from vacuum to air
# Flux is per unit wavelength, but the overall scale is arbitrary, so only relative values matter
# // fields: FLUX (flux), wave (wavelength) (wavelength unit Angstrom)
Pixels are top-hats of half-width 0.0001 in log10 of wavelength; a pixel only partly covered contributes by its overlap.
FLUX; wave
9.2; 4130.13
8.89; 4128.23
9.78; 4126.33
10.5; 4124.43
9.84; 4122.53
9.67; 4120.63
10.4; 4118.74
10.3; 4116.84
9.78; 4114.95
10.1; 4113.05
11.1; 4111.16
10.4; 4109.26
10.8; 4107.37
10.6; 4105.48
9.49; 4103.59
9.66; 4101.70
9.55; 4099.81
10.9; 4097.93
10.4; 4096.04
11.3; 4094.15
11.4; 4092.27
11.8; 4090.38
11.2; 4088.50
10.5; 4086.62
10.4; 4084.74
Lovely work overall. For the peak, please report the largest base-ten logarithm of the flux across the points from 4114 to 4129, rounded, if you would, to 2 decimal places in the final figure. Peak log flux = 1.02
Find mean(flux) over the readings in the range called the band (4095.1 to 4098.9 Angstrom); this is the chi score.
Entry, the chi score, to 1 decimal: 10.7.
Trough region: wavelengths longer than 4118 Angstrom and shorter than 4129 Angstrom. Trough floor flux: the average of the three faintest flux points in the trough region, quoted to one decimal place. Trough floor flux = 9.4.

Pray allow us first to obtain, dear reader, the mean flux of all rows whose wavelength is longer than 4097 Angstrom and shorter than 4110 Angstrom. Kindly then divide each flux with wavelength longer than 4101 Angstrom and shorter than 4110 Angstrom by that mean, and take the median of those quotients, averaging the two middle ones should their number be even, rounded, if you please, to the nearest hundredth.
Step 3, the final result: 1.02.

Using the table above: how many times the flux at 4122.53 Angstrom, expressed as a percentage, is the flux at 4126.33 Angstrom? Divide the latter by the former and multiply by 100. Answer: 99.4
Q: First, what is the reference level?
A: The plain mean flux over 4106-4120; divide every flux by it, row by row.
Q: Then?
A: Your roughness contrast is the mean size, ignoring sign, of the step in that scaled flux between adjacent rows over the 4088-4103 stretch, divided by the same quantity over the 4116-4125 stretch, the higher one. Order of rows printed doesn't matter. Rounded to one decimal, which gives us 1.4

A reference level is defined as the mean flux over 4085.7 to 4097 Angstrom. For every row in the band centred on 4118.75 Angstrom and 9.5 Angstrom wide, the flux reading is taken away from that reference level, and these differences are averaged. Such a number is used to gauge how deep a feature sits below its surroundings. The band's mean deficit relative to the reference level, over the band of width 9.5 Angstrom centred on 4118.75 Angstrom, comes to 1.10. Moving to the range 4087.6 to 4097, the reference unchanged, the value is -0.12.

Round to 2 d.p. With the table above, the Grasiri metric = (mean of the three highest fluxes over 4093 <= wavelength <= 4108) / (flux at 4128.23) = 1.24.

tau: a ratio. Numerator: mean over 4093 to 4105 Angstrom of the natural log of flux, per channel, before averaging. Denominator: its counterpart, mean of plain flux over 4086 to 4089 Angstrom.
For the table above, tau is 0.214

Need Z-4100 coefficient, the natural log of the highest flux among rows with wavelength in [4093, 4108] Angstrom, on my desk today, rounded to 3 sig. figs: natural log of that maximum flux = 2.42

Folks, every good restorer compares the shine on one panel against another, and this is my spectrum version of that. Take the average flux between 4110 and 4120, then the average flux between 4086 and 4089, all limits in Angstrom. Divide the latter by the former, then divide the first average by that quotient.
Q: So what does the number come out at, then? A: 9.8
